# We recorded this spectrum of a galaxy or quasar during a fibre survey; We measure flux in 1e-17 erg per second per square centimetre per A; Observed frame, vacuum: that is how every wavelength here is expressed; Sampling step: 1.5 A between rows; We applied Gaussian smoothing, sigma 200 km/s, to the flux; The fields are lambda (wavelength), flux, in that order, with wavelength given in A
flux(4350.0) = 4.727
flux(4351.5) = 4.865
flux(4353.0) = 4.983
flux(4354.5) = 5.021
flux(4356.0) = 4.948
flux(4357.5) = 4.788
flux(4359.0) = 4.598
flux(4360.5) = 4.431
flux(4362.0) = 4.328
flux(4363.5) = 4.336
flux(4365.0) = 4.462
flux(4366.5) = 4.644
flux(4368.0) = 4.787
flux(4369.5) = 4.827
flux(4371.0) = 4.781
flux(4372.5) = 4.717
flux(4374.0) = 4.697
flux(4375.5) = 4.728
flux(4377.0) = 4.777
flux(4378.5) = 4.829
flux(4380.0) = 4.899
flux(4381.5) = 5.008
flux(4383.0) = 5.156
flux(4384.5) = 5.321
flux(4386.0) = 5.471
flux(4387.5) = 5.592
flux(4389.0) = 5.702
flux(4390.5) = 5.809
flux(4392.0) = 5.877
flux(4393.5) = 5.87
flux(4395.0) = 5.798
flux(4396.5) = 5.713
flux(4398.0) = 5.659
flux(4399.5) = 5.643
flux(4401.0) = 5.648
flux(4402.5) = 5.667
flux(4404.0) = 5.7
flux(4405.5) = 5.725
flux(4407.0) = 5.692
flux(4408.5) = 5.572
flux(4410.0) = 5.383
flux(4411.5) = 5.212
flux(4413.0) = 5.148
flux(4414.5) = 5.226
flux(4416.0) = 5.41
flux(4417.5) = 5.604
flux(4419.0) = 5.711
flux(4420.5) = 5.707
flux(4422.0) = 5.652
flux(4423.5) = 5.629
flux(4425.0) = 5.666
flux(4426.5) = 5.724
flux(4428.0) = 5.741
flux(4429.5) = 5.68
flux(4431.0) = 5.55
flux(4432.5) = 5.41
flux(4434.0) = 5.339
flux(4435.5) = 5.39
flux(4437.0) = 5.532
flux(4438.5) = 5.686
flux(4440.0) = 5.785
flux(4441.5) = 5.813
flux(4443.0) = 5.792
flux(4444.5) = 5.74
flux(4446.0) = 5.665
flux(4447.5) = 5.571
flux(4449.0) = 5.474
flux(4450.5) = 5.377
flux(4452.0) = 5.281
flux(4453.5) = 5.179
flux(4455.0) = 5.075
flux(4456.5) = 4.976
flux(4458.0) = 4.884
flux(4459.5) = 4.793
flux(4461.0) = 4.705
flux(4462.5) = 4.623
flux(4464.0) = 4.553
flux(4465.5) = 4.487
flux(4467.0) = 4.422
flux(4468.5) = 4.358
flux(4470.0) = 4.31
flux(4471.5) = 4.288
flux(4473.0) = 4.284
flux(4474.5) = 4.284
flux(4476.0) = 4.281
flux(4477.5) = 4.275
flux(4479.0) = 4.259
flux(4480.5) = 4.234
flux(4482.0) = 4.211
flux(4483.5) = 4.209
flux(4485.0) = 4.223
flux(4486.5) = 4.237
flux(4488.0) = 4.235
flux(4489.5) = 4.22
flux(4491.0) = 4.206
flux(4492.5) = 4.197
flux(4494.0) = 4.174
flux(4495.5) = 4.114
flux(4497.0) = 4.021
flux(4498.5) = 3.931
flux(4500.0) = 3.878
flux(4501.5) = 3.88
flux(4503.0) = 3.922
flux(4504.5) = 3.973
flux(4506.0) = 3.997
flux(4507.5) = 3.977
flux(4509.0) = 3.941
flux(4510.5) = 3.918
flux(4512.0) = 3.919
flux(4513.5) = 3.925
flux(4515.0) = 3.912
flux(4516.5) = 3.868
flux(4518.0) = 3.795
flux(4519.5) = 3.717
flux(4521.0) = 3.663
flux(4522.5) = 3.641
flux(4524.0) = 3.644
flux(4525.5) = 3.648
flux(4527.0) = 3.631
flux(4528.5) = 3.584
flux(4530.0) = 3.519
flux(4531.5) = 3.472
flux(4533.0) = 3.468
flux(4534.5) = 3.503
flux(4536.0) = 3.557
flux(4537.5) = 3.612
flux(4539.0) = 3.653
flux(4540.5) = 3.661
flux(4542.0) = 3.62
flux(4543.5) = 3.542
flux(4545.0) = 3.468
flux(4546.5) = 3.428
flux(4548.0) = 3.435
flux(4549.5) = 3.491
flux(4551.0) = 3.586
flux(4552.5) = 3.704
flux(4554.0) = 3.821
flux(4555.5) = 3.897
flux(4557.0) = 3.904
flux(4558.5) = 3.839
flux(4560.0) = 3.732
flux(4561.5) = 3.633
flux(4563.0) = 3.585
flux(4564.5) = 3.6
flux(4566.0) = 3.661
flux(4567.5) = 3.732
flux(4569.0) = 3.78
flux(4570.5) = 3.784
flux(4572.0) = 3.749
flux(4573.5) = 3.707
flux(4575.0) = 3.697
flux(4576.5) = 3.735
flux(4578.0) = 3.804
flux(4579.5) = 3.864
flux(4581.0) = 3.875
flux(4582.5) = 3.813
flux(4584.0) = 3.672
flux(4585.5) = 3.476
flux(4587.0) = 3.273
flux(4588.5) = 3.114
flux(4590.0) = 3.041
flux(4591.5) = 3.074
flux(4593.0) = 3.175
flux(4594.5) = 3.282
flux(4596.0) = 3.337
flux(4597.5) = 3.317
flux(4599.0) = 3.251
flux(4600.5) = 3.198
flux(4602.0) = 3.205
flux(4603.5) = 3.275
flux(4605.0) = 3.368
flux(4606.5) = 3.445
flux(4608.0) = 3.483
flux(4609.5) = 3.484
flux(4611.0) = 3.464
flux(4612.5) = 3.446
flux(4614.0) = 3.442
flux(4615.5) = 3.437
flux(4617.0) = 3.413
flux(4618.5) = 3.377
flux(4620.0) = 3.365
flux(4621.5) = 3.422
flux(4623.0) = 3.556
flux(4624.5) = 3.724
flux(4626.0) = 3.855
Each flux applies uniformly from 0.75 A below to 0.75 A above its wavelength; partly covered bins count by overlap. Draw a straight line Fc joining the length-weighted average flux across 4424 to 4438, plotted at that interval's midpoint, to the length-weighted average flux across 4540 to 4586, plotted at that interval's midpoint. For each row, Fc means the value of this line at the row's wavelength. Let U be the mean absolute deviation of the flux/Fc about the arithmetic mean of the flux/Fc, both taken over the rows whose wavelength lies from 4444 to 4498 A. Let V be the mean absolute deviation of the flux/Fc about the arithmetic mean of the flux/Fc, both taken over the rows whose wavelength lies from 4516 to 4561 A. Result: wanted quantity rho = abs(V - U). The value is 0.006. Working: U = 0.051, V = 0.046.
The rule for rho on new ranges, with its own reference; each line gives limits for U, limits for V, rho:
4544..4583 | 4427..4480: 0.007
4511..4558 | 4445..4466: 0.015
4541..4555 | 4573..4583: 0.005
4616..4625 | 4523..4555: 0.020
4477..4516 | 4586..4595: 0.017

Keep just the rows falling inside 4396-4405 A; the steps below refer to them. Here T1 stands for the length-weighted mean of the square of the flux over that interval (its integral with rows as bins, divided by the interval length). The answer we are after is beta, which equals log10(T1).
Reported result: 1.51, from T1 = 32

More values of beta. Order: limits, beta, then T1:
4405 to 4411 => 1.49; 31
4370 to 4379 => 1.35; 23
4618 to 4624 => 1.07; 12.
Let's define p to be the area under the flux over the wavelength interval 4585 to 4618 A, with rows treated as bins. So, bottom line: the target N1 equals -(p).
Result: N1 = -109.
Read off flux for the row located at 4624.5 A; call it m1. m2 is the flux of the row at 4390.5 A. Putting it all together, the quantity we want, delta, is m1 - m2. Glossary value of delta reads -2.1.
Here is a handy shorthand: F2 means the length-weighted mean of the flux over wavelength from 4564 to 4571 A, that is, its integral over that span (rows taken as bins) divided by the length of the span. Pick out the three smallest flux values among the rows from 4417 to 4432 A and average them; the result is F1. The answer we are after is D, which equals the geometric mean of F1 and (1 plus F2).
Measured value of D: 5.13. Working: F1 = 5.6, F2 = 3.71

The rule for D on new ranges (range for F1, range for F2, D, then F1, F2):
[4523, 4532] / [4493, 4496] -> 4.26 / 3.5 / 4.15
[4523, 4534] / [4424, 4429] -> 4.83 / 3.5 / 5.70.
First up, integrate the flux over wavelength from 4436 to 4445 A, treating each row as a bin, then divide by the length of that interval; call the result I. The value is 5.7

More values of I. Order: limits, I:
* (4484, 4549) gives 3.8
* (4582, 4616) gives 3.3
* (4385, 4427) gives 5.6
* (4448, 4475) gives 4.8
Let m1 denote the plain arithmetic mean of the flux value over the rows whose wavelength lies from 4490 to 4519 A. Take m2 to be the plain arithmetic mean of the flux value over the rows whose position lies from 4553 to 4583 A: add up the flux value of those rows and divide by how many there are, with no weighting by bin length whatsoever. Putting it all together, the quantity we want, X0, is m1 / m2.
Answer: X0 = 1.06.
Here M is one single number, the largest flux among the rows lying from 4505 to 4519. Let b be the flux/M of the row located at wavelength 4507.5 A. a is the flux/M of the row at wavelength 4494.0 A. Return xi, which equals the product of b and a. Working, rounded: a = 1.04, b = 1.0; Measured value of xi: 1.04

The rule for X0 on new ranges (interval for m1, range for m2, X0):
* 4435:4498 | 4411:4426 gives 0.86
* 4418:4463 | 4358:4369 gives 1.21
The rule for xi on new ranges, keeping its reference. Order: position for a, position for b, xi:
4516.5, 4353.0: 1.21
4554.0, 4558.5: 0.92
